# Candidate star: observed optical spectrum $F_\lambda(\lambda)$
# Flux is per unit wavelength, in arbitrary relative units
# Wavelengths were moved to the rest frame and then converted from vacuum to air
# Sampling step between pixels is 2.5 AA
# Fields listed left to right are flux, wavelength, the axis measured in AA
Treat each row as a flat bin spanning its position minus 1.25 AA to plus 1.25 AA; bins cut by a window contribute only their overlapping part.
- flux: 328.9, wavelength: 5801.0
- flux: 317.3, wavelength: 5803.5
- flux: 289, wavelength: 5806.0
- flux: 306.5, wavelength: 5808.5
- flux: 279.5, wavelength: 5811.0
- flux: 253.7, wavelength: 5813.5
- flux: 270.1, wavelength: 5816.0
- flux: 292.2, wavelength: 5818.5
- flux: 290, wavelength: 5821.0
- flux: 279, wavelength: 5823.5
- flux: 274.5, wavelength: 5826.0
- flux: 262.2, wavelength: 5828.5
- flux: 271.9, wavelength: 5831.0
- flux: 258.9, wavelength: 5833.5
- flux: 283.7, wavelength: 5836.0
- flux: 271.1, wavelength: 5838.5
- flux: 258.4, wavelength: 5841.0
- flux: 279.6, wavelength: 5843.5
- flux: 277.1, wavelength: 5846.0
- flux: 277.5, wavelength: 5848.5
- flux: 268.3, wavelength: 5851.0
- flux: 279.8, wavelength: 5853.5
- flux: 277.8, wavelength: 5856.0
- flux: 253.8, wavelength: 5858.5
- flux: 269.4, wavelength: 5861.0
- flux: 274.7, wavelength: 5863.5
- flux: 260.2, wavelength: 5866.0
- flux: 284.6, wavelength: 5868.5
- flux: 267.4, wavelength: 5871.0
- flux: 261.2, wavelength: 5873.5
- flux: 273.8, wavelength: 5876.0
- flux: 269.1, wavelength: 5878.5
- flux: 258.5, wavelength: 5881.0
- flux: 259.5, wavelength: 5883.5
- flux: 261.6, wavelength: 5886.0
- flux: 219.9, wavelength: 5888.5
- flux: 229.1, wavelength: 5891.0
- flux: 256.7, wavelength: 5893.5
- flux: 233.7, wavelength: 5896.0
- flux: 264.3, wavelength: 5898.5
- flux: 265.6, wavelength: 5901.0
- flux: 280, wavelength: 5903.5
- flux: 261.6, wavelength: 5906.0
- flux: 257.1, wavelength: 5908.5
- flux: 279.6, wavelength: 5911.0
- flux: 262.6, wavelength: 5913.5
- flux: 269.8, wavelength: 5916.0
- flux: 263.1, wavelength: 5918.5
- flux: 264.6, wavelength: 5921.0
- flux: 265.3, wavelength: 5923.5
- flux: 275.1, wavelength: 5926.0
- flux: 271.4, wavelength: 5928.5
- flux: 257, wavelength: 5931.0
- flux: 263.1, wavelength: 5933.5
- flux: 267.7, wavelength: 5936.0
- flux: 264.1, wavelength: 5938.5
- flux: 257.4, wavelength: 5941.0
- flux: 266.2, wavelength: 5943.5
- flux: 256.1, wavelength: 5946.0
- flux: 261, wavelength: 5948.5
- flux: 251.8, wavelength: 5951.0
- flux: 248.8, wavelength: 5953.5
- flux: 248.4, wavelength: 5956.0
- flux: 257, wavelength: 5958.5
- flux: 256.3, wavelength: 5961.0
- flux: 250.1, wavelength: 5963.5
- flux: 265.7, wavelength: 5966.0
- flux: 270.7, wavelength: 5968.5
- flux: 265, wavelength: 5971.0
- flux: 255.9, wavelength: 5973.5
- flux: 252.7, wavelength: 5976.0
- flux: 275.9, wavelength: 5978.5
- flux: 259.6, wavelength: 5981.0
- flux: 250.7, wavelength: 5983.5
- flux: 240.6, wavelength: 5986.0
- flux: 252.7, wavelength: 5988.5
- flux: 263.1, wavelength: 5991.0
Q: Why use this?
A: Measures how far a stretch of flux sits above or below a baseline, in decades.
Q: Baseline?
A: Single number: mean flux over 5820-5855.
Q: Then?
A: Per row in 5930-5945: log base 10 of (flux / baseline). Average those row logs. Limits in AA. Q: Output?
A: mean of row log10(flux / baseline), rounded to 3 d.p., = -0.018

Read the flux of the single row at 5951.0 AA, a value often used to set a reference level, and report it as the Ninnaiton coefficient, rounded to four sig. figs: 251.8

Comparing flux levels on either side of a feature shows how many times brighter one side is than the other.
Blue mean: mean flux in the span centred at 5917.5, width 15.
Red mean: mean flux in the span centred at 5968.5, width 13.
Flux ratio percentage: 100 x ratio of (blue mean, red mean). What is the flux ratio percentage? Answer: 102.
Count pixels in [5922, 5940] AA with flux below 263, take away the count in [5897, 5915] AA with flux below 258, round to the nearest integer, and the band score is 0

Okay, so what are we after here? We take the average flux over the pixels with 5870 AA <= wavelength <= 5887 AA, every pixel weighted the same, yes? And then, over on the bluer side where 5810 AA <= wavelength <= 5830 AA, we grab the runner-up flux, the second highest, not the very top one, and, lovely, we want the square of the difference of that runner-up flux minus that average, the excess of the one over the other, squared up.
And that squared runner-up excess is 653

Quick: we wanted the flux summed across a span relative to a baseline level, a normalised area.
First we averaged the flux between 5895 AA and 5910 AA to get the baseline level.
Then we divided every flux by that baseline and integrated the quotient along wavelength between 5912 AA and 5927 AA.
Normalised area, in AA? 15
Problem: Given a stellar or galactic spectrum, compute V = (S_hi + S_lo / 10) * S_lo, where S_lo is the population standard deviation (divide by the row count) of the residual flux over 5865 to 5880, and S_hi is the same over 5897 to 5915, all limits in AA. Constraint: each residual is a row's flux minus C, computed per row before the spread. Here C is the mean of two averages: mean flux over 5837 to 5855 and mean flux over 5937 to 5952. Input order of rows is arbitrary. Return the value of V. 75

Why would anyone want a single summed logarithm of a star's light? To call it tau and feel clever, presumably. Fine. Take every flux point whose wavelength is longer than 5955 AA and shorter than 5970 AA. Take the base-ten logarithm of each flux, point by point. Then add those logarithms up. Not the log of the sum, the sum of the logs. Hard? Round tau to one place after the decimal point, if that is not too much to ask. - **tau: 14.5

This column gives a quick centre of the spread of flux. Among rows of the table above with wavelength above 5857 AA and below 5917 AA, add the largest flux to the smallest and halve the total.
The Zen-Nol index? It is 252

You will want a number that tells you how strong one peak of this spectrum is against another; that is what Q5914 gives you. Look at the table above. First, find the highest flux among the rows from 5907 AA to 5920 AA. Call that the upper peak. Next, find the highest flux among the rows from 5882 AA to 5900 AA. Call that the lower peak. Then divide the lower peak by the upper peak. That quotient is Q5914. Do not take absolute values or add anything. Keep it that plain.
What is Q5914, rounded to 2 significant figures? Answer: 0.95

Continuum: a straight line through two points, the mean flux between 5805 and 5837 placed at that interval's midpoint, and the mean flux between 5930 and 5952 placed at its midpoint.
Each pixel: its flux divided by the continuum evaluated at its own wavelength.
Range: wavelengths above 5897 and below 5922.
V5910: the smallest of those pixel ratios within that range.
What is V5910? 0.97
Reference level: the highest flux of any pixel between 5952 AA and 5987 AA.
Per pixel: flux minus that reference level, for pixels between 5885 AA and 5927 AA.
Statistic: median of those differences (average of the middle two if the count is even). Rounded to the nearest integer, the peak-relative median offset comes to -13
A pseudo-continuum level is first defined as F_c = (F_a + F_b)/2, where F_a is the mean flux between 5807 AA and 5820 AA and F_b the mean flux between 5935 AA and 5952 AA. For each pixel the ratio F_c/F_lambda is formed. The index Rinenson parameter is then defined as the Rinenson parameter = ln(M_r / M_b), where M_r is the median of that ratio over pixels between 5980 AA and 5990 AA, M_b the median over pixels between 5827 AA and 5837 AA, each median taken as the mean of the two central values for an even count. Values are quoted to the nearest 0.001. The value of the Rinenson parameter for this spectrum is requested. 0.059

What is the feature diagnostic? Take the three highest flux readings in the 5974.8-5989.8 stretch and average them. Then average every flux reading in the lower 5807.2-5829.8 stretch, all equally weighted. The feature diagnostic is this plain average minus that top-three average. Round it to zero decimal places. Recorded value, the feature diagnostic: 16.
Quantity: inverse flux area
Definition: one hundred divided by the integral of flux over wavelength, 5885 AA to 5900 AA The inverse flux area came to 0.0273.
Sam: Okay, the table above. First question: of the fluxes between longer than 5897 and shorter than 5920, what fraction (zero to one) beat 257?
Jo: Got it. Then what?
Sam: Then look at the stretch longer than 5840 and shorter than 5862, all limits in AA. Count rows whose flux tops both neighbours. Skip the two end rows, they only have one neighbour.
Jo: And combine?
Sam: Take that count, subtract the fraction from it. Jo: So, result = 2.0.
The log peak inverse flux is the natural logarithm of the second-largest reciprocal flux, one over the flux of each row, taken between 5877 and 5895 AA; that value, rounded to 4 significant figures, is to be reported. -5.434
